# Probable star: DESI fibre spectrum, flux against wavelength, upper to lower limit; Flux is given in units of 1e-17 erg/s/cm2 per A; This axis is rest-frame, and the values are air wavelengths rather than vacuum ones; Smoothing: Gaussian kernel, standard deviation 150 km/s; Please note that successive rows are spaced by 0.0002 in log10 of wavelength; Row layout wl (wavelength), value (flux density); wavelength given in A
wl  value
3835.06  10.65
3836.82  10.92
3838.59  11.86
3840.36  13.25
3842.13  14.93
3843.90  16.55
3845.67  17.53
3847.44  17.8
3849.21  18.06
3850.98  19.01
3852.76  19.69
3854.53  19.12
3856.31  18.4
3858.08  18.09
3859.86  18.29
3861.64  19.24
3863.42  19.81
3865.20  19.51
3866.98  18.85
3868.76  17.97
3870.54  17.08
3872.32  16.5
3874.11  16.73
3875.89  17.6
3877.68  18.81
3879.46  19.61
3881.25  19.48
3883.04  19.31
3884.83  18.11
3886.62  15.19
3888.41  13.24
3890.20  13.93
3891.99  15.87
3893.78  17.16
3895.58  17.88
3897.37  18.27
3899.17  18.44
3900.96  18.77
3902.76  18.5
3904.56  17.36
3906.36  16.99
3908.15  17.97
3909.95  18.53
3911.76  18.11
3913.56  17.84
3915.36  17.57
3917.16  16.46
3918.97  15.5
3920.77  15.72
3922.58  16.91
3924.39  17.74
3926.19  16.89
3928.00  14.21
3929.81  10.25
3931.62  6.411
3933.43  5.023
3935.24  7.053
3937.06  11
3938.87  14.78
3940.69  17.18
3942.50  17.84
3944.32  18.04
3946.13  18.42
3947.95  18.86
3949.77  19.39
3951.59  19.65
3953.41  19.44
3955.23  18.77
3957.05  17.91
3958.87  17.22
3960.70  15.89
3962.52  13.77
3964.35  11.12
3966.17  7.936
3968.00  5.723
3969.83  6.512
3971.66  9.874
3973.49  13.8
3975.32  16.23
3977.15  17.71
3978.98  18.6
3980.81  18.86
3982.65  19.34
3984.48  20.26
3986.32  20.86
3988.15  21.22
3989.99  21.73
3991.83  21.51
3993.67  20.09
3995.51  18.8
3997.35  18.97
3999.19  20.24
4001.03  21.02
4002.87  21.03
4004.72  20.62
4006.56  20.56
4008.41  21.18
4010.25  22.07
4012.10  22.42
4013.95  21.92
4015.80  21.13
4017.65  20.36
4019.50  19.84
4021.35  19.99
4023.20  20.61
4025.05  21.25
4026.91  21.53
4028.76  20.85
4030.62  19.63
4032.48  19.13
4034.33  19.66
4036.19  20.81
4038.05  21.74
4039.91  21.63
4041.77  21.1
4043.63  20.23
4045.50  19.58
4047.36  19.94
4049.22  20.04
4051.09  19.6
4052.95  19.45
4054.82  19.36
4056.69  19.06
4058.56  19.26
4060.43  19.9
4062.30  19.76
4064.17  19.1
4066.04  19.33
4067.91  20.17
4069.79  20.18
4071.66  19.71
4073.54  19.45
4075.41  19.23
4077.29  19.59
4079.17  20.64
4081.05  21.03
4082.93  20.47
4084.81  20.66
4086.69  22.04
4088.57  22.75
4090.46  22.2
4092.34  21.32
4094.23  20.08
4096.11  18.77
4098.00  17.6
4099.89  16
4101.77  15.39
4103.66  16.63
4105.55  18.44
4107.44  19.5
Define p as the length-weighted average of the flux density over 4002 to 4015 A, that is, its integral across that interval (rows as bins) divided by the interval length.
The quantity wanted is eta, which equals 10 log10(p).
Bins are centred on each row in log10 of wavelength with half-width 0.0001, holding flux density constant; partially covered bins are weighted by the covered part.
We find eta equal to 13.3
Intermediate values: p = 21.4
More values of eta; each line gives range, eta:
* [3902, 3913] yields 12.5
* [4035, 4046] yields 13.2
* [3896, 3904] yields 12.7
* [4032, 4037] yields 13.0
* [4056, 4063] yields 12.9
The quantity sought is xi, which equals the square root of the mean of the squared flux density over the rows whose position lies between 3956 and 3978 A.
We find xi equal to 13.5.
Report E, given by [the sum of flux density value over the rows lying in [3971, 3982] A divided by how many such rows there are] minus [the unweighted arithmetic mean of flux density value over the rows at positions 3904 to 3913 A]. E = -1.9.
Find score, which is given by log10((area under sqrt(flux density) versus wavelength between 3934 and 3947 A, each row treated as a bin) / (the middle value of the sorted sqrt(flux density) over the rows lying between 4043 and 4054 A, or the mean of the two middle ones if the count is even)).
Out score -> 1.0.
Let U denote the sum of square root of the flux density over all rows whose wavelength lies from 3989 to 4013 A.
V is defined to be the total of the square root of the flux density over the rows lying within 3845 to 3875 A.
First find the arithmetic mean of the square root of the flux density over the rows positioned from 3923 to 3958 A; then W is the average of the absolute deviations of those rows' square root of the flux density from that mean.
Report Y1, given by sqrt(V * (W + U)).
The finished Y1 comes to 66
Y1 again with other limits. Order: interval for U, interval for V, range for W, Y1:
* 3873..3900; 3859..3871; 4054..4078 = 43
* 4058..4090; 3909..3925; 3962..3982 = 54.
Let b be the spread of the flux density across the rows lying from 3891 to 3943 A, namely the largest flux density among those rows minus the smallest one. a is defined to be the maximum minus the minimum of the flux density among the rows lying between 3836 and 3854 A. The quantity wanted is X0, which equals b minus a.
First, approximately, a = 8.8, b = 13.7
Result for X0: 5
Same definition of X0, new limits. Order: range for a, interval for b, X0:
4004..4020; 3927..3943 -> 10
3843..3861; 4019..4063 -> 0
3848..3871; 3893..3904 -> -1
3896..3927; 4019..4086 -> -1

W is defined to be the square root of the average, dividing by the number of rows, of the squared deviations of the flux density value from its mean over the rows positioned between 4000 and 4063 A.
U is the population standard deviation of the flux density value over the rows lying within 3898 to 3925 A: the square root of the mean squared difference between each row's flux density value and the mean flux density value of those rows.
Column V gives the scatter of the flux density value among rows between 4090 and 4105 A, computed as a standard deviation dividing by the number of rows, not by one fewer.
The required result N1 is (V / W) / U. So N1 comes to 2.7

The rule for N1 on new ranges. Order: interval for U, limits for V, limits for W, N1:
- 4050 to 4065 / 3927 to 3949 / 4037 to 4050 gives 21.5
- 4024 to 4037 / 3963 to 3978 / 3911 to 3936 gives 1.1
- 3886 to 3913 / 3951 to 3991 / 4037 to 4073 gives 3.7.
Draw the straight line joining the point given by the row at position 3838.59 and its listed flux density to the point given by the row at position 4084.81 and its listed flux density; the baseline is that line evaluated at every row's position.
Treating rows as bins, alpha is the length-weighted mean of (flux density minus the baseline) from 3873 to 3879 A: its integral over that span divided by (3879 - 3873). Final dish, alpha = 5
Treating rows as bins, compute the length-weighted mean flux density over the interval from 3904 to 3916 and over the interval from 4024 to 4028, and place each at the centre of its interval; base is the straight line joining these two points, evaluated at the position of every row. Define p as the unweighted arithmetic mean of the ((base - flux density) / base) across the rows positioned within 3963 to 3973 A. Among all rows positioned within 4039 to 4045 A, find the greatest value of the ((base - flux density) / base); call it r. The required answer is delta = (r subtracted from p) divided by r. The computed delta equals 6.6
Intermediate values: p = 0.58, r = 0.08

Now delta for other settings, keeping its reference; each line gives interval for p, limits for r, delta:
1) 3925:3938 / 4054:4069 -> 2.0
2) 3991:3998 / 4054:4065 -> -0.8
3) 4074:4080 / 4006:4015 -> 13.3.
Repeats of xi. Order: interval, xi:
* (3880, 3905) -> 17.4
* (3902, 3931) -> 16.8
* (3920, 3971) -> 15.1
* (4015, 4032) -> 20.6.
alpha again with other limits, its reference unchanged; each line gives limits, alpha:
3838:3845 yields 2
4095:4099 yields -3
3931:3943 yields -4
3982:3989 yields 3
